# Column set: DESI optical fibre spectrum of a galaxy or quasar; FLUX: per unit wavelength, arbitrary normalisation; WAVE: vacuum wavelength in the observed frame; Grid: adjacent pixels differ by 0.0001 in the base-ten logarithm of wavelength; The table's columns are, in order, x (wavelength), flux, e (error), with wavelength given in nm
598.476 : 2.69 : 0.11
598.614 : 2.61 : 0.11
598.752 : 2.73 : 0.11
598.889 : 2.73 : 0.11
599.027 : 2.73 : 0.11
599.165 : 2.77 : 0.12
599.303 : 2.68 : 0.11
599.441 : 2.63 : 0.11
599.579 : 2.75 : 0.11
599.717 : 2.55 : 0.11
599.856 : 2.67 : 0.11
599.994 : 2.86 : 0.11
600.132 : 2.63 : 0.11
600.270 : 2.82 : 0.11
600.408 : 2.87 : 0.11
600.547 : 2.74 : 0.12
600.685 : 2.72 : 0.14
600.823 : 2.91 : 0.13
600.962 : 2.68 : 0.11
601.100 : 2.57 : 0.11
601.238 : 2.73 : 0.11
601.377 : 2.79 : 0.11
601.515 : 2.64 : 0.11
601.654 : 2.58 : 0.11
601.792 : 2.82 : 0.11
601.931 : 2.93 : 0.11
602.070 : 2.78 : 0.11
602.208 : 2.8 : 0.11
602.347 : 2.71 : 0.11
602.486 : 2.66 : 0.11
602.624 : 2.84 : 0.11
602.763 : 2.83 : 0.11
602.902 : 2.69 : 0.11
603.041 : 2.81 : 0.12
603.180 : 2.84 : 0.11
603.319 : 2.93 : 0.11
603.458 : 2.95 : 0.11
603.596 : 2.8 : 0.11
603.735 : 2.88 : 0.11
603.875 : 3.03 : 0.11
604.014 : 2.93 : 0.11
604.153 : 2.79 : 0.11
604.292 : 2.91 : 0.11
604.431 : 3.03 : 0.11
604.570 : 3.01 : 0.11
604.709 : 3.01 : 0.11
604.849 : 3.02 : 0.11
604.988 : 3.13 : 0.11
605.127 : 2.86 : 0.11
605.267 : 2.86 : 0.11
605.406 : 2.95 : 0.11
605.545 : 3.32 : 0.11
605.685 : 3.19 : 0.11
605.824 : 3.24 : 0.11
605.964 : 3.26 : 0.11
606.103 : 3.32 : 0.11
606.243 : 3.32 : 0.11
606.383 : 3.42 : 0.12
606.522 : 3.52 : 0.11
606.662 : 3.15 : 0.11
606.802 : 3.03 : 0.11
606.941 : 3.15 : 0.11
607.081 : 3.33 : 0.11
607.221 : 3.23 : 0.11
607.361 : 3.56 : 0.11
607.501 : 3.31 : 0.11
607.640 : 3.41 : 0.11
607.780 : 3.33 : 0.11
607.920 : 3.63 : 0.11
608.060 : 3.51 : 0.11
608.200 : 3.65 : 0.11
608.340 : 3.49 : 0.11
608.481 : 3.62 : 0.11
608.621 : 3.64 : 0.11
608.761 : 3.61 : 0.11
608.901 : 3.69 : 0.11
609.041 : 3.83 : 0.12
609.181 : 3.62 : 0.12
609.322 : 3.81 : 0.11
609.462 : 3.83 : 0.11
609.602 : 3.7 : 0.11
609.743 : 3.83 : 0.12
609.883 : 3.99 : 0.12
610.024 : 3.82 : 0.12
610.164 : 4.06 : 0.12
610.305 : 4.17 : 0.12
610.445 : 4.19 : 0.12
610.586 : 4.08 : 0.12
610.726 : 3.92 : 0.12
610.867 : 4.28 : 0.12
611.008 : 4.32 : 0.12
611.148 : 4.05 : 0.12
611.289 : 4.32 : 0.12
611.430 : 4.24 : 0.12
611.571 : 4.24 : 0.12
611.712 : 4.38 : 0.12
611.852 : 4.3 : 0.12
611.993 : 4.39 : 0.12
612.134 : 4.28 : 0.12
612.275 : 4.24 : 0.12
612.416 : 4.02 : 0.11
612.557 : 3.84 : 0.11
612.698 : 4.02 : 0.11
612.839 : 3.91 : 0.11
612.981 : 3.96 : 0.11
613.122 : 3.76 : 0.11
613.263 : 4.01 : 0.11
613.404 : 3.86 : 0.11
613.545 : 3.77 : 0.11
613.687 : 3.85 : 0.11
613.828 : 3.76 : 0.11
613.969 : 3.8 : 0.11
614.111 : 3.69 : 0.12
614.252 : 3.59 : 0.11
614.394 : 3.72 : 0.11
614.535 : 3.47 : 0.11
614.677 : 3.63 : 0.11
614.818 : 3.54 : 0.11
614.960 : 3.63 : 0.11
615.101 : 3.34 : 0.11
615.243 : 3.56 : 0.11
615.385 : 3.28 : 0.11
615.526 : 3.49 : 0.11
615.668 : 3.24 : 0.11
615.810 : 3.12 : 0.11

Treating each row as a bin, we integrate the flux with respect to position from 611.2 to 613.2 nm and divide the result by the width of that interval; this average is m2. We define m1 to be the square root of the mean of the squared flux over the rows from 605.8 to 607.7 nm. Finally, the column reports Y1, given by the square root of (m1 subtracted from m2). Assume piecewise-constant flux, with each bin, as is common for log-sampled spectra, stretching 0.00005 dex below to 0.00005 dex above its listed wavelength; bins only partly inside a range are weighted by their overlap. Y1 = 0.91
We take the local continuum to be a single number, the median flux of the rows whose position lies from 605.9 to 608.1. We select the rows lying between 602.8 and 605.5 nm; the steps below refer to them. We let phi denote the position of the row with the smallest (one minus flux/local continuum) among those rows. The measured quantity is 604.988 nm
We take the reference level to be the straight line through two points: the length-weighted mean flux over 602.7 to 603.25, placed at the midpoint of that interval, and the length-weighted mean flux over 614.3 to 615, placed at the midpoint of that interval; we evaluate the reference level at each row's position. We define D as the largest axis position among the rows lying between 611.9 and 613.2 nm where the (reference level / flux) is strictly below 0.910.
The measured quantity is 612.981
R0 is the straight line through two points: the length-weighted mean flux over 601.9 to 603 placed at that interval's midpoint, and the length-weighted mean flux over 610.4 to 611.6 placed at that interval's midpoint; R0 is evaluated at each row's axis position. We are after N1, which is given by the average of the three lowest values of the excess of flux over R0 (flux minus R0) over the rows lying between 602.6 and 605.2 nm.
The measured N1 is -0.26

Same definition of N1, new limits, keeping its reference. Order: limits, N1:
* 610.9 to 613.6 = -0.77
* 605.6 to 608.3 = -0.38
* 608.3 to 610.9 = -0.25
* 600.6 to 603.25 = -0.11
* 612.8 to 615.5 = -1.48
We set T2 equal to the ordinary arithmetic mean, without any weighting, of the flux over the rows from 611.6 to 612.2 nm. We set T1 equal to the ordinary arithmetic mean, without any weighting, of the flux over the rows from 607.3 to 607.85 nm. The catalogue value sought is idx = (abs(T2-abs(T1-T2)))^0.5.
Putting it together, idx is 1.8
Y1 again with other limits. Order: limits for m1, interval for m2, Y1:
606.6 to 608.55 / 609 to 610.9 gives 0.74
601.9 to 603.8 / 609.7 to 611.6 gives 1.14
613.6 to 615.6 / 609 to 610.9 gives 0.58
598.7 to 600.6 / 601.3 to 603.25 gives 0.19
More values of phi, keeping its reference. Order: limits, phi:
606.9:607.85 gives 607.361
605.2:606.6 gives 606.522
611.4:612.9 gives 611.993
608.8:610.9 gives 610.867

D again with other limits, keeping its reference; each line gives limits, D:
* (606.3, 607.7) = 607.361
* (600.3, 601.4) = 600.823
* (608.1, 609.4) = 609.322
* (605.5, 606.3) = 606.243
